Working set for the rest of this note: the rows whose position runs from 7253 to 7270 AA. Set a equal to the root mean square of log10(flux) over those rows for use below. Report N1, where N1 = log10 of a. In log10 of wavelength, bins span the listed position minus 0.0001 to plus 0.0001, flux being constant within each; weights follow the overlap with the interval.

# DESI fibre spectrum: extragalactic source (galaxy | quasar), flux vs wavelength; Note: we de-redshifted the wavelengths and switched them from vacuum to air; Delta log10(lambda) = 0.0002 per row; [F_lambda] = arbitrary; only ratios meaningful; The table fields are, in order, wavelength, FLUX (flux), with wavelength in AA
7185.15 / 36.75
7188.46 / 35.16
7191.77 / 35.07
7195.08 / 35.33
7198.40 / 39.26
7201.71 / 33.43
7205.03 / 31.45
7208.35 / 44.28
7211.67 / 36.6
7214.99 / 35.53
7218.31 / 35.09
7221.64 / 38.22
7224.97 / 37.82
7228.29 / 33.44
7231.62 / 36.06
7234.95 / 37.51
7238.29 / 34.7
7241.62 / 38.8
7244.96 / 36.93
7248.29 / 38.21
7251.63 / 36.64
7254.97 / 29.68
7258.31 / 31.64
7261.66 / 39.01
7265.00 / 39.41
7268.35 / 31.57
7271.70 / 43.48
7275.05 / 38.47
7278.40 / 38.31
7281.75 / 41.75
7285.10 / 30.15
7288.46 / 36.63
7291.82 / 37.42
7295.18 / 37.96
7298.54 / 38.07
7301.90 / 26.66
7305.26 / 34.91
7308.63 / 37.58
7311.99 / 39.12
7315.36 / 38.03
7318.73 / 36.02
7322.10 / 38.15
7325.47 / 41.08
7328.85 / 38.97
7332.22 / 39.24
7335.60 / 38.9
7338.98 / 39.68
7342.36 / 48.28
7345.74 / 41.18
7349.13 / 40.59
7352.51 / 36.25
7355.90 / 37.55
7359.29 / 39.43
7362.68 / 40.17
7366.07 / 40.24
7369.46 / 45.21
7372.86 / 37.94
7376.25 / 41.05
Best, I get 0.185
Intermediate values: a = 1.533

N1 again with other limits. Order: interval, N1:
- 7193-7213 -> 0.194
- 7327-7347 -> 0.207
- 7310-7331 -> 0.200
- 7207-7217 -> 0.201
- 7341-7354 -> 0.209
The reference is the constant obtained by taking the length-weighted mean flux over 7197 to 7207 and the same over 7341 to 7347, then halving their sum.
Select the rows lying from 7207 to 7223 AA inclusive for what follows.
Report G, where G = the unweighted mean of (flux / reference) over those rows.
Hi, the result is 0.95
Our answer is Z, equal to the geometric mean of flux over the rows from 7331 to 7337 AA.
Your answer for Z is 39.1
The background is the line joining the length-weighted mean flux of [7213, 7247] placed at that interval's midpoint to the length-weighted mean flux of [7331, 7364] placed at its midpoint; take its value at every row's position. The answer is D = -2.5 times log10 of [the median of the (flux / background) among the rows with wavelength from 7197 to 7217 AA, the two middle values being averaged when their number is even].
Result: 0.00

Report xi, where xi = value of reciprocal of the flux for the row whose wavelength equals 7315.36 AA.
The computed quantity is 0.0263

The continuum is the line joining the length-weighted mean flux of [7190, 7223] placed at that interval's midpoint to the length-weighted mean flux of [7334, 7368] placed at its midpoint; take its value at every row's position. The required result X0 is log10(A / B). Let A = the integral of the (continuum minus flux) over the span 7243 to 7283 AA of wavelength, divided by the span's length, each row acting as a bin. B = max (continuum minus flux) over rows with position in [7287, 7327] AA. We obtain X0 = -1.2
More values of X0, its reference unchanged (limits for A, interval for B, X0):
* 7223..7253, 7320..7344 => -0.4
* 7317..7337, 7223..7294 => -1.0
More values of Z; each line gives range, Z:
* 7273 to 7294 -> 36.9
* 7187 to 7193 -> 35.1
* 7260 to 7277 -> 38.2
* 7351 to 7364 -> 38.3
